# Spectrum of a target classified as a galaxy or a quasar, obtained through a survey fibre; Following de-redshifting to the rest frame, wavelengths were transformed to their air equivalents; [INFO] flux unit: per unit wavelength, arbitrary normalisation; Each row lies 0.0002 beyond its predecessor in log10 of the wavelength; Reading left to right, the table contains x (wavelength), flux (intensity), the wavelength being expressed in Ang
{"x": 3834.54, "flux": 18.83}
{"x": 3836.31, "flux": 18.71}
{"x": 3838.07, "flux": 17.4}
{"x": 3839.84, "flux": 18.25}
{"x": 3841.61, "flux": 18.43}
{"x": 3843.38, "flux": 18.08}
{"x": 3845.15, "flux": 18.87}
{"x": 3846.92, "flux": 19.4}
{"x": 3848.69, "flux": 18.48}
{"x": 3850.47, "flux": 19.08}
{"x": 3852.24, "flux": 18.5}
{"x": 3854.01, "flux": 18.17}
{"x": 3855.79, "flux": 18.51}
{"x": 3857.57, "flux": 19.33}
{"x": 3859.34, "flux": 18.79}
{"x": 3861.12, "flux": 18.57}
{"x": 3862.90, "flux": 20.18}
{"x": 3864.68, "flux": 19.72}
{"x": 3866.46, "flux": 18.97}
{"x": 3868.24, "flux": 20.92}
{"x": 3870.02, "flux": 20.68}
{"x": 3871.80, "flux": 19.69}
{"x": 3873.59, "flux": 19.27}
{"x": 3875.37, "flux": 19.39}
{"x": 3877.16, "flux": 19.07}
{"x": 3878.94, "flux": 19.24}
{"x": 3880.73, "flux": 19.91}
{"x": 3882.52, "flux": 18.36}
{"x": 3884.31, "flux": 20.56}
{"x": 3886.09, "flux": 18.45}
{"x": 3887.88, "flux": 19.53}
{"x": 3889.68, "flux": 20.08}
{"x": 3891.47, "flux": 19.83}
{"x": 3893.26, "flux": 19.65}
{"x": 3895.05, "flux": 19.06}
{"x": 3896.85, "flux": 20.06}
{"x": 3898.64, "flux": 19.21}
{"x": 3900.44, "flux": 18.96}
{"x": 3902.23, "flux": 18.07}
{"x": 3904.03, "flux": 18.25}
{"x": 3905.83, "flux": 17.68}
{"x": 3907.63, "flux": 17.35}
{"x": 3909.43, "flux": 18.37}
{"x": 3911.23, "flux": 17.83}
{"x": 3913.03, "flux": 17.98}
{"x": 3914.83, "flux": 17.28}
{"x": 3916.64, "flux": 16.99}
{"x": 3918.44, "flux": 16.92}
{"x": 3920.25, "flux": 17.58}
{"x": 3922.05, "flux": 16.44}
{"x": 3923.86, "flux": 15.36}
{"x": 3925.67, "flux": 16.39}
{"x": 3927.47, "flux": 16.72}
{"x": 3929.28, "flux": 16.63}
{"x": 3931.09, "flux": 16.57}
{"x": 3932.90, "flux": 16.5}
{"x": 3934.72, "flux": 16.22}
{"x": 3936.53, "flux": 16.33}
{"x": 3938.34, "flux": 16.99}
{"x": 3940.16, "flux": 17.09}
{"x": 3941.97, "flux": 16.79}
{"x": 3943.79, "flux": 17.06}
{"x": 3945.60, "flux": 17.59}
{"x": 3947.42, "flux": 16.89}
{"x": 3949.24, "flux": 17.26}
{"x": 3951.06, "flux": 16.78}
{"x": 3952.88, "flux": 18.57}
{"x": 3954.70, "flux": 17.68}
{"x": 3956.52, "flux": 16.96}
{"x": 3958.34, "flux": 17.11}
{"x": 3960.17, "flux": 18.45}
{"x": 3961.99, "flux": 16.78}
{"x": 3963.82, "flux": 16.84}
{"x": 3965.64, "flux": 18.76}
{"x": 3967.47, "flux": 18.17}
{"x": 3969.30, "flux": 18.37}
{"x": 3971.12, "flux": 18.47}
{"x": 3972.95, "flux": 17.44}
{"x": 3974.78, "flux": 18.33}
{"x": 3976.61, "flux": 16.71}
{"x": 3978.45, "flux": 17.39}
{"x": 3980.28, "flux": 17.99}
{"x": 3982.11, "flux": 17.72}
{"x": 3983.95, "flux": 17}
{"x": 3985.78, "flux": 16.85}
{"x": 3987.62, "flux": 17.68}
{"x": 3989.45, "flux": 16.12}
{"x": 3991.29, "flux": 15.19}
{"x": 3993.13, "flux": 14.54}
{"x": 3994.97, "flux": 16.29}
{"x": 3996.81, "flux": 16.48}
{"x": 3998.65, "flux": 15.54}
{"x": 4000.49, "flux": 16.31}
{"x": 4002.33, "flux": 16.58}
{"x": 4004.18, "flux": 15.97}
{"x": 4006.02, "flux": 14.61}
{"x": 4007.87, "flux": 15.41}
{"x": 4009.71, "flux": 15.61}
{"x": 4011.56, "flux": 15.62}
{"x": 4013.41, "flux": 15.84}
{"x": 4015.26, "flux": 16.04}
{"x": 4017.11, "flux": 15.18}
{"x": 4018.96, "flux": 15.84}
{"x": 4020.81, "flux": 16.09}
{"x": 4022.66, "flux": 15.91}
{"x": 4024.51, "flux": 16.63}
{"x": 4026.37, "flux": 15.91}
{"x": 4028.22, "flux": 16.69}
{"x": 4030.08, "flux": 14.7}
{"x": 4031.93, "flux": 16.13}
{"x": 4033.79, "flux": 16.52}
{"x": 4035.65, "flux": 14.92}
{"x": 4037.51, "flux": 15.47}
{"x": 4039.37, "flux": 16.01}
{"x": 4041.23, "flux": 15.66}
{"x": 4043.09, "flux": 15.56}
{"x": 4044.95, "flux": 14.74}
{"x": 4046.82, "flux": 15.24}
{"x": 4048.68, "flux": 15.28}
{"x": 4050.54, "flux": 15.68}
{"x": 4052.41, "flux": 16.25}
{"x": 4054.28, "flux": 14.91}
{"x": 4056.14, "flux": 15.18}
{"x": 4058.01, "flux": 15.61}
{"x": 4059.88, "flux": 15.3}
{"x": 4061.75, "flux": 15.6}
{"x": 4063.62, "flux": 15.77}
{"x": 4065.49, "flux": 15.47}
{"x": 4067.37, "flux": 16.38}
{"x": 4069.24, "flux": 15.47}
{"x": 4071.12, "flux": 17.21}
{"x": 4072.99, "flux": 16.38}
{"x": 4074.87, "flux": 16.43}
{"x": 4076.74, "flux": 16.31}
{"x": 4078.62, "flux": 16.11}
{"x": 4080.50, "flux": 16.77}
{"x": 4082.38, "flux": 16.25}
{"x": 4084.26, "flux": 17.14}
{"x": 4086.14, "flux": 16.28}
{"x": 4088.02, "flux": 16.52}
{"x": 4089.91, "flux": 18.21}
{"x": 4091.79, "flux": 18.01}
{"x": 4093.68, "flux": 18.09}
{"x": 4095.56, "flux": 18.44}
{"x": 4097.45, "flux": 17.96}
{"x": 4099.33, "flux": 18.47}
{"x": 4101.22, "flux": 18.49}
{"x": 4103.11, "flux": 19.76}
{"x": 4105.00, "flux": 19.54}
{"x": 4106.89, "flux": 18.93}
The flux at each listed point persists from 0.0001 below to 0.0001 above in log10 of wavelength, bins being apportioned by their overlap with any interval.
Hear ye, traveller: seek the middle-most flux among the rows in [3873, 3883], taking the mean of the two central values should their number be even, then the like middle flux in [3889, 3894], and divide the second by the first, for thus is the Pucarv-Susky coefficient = 1.03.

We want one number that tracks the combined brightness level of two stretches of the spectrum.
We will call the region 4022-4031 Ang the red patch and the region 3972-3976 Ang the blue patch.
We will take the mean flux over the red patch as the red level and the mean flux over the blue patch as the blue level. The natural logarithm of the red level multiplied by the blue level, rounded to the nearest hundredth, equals 5.65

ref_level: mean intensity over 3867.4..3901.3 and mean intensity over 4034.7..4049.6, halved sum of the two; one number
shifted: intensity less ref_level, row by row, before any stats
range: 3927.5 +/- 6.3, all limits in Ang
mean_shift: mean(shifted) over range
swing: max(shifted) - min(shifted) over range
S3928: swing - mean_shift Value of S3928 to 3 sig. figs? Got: 2.45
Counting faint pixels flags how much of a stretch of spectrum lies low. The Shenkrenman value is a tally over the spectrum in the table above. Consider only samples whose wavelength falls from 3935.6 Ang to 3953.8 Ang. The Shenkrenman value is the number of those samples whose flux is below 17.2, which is 7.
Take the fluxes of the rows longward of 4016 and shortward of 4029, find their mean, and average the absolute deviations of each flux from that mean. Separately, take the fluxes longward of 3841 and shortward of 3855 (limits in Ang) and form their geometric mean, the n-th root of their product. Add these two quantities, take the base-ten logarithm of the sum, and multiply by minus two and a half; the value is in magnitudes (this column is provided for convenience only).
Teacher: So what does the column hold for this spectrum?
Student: -3.20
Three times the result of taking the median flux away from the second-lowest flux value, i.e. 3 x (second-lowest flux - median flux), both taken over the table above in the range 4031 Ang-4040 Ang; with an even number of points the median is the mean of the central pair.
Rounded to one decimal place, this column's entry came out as -1.6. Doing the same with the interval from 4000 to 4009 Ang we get -1.7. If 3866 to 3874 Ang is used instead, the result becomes -1.3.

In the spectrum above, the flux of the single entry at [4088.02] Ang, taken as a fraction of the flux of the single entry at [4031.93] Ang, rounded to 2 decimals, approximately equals 1.02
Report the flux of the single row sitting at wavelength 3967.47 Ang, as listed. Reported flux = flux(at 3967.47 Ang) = 18.17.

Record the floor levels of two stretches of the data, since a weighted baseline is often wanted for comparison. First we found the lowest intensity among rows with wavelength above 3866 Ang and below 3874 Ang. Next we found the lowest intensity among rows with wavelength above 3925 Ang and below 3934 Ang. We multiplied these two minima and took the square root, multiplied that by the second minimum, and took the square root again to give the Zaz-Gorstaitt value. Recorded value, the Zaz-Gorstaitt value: 17.0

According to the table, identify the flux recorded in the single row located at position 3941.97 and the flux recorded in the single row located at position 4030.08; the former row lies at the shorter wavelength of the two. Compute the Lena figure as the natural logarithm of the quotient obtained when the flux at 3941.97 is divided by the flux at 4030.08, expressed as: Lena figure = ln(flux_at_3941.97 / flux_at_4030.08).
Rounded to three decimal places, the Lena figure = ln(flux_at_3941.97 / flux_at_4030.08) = 0.133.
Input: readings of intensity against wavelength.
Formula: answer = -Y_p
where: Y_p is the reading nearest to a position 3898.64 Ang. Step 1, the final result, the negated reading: -19.2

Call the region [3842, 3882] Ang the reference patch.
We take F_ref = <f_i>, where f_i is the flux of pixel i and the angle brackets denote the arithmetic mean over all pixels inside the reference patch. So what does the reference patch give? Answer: 19.2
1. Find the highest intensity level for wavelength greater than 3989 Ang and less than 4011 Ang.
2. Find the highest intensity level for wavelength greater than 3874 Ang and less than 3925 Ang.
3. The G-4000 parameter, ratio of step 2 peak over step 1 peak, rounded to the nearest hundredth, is 1.24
